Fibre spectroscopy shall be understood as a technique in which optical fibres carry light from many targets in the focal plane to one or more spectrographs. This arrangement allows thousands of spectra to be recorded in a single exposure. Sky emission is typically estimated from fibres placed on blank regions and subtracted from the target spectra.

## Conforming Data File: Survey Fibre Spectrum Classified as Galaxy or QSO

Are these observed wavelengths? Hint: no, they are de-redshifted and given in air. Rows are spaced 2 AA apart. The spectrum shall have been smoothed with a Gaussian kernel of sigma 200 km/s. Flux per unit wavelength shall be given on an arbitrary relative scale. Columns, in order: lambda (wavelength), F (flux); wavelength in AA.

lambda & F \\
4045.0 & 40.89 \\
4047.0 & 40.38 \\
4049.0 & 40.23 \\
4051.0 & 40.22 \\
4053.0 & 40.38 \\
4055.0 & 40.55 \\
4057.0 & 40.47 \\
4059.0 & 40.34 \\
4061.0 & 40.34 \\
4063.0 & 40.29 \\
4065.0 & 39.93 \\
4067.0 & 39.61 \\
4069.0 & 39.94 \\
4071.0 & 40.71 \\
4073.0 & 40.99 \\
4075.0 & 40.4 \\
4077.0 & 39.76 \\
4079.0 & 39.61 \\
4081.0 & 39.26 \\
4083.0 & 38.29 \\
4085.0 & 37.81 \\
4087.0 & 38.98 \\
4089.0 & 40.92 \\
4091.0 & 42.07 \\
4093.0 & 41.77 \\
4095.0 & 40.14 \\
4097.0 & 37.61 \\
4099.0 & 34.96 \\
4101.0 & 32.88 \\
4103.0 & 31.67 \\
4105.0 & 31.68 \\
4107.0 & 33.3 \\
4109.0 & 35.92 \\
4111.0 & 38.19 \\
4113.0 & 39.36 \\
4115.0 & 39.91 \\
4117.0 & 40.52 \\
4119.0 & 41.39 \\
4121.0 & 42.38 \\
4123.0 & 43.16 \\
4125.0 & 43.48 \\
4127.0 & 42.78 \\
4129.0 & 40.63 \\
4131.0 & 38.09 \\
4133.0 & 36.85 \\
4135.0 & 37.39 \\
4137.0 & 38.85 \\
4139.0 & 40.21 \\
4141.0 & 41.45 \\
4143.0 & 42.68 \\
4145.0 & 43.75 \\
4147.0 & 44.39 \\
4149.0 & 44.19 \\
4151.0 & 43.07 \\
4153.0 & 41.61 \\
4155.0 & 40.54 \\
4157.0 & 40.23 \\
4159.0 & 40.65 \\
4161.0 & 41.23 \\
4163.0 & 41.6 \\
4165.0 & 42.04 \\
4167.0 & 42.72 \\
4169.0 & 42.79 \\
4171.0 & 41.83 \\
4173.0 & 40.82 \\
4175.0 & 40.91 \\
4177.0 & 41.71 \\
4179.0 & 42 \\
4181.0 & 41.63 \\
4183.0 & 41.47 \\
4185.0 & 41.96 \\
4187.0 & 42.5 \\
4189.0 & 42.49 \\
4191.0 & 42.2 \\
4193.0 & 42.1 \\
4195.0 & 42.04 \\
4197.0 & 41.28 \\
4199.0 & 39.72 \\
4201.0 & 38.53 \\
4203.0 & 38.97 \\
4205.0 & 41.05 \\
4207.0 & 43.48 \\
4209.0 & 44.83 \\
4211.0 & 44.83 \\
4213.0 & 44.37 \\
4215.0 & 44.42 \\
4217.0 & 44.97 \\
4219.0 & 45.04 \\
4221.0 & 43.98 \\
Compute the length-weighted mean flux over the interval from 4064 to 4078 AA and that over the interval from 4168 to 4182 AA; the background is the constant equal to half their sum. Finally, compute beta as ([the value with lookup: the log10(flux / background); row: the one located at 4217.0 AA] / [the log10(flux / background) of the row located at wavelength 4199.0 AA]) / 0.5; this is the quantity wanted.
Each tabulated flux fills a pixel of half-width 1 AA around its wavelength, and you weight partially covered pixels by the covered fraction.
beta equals -6.3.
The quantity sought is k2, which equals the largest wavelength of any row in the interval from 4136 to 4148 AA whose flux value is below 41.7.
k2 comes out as 4141.0 AA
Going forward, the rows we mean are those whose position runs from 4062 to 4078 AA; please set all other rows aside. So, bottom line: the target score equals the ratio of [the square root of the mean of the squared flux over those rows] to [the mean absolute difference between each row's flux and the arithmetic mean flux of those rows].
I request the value 102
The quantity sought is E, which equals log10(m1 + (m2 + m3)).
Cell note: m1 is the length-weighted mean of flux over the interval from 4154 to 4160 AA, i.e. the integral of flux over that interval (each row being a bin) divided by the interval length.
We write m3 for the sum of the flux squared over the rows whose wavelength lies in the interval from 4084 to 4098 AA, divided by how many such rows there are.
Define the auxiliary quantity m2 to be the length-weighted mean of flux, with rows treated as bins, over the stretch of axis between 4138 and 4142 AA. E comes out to 3.22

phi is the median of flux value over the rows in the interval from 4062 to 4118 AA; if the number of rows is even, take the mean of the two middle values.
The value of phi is 39.6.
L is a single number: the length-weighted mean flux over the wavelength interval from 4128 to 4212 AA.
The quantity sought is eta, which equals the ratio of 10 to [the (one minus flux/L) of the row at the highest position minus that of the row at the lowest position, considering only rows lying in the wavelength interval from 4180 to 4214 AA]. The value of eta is -151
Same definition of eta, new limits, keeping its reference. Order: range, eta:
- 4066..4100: 89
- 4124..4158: 128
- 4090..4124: -380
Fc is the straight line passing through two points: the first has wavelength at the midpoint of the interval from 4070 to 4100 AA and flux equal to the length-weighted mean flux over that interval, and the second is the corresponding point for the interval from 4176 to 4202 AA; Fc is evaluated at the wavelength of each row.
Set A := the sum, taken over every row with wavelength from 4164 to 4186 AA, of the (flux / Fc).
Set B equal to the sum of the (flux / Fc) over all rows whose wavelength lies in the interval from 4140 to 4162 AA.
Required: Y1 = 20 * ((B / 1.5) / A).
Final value 13.6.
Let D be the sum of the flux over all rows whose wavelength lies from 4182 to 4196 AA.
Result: 295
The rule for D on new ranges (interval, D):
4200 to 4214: 296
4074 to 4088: 274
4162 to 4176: 293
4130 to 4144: 276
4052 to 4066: 282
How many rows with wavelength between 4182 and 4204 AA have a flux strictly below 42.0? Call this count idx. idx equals 6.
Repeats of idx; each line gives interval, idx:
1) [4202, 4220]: 2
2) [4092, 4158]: 24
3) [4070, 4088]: 9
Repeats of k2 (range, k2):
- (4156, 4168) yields 4163.0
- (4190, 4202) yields 4201.0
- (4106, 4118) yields 4117.0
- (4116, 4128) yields 4119.0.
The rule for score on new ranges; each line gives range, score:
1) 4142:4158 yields 32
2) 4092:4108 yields 11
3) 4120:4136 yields 17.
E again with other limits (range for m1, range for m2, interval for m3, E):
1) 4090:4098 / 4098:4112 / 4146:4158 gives 3.27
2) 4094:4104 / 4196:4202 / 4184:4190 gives 3.27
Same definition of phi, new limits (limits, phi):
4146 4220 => 42.0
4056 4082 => 40.3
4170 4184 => 41.6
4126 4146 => 40.4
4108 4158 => 40.6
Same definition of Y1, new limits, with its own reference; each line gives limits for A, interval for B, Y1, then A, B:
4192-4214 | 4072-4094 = 13.4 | 11.0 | 11.1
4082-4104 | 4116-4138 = 14.0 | 10.5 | 11.0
